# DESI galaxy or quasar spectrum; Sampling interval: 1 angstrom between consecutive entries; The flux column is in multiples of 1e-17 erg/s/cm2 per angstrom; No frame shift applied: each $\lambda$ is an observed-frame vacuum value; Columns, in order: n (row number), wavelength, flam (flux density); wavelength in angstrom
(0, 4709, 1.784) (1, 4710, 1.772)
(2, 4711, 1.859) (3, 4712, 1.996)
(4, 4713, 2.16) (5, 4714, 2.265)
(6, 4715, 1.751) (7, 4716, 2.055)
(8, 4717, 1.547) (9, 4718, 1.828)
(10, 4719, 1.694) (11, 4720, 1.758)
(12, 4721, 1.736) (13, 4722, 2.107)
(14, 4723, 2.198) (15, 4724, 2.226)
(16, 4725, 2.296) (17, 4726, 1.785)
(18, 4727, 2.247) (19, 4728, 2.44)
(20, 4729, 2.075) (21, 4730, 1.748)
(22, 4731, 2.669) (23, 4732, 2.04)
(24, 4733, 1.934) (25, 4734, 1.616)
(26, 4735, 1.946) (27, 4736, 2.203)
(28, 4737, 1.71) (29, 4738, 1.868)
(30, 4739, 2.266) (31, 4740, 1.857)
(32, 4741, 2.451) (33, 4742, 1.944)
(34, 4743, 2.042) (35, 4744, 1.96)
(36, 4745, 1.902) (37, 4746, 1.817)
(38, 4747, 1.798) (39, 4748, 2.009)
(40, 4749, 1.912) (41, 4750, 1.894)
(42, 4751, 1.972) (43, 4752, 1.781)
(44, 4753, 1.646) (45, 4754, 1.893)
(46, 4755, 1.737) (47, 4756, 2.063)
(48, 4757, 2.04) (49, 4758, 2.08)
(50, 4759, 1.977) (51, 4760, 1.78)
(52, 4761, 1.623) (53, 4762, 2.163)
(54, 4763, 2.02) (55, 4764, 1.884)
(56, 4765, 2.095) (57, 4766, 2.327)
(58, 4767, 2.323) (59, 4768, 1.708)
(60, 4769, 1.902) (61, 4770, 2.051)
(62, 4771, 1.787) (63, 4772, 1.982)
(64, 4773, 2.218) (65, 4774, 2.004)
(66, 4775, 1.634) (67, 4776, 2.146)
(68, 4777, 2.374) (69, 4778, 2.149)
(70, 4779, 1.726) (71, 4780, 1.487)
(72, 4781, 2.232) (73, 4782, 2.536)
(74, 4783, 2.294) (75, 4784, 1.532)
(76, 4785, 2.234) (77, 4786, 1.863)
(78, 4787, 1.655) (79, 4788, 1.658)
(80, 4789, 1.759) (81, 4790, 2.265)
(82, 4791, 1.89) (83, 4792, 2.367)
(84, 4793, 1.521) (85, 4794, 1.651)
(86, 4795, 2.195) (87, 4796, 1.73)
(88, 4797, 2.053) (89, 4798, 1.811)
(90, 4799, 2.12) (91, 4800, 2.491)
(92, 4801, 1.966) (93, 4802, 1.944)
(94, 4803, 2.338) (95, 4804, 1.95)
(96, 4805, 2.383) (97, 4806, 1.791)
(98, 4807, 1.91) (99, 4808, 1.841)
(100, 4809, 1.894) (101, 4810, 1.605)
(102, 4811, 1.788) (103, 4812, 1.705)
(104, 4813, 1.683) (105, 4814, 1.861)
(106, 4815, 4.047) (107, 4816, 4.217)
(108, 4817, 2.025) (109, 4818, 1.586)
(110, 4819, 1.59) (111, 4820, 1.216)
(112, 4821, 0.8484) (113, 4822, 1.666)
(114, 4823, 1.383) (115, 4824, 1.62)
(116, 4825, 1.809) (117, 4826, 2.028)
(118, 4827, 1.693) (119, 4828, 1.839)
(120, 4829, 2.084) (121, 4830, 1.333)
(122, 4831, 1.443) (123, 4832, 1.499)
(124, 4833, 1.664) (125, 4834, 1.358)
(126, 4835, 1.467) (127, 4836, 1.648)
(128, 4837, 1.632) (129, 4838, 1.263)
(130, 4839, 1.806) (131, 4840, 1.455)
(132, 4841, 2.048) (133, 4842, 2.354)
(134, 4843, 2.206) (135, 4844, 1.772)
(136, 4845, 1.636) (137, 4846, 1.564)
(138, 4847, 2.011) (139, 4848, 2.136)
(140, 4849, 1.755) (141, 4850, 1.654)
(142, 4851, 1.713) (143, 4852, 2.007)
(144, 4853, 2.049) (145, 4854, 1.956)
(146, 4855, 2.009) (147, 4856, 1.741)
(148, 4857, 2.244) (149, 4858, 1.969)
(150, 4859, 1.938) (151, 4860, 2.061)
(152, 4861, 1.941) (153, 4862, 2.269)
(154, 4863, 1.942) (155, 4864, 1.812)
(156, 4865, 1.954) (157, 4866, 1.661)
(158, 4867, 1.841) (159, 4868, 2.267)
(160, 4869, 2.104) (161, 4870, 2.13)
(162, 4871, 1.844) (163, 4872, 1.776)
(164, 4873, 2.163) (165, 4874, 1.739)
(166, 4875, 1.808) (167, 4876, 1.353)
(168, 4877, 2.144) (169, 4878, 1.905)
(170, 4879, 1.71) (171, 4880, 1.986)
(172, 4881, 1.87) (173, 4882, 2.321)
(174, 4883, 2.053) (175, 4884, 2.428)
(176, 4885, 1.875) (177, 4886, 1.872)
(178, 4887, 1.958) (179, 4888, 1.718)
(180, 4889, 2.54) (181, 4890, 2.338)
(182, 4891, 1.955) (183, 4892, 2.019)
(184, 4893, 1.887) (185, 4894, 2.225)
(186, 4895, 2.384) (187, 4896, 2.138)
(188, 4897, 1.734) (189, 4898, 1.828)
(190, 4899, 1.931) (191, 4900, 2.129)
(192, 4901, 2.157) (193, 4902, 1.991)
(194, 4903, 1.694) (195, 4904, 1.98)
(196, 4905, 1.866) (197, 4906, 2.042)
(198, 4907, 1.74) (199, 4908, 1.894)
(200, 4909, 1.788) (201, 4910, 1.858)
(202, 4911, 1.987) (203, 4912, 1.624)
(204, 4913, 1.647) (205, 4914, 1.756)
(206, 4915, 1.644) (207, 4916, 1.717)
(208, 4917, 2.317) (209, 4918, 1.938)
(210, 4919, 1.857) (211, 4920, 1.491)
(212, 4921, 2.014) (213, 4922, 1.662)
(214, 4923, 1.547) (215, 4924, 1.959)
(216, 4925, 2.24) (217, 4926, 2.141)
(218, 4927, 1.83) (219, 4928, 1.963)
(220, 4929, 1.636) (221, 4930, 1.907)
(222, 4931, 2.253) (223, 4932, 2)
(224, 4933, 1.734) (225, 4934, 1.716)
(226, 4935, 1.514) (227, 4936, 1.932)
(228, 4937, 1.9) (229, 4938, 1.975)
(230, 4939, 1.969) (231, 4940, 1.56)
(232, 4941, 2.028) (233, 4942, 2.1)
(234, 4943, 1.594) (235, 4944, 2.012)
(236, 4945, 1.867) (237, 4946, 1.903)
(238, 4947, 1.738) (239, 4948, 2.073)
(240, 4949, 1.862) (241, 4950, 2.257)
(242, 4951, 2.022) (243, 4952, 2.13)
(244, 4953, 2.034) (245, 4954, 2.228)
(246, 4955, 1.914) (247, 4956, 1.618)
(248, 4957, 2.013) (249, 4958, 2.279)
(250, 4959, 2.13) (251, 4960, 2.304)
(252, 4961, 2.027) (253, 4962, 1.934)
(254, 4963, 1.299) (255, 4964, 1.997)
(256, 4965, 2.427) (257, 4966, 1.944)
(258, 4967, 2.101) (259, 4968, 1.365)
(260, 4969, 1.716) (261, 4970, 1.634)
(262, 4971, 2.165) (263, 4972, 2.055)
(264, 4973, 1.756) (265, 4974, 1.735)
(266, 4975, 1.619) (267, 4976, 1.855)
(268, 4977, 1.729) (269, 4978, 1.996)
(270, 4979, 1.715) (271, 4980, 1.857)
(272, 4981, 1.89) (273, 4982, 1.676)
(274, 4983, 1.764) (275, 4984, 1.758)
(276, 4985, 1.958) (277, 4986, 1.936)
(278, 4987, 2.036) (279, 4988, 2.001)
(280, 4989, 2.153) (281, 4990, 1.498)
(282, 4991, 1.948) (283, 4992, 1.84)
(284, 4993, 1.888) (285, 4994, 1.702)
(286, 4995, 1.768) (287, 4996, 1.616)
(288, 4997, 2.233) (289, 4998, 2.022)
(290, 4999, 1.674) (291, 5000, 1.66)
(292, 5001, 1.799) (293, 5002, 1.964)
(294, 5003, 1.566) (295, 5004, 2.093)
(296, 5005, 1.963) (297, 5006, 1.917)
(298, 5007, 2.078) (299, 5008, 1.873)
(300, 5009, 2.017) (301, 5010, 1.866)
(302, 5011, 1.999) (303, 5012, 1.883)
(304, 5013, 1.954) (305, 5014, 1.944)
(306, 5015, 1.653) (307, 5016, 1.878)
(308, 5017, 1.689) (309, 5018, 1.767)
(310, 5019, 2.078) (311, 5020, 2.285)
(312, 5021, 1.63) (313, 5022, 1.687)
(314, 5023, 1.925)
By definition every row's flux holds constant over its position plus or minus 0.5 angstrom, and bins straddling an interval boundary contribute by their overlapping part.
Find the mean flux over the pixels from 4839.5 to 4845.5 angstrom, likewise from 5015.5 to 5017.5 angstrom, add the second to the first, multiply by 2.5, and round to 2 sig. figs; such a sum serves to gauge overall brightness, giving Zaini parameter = 9.2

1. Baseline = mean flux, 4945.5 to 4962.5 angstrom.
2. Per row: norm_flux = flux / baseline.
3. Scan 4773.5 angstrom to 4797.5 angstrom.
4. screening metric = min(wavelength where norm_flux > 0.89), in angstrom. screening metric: 4774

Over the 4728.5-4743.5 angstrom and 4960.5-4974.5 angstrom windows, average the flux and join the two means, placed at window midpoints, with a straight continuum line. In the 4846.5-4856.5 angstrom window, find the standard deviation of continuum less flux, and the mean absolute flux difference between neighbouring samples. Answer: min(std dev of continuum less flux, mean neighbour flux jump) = 0.157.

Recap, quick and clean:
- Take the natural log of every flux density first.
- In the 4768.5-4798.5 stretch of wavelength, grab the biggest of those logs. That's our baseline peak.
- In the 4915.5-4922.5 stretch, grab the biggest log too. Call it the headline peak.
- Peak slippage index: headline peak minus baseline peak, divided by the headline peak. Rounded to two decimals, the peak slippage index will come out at -0.11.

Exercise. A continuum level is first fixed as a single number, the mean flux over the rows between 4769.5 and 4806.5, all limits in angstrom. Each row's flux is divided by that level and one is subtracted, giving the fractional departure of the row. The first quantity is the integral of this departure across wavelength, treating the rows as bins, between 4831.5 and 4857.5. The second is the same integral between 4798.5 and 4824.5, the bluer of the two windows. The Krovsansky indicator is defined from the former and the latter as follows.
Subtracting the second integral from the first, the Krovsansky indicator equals -2.42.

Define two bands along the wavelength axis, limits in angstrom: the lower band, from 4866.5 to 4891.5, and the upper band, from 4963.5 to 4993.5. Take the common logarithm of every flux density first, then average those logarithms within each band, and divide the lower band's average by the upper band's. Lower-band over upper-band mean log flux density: 1.10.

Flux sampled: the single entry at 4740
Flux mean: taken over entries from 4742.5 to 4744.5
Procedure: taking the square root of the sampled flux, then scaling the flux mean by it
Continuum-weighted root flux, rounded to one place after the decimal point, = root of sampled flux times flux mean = 2.7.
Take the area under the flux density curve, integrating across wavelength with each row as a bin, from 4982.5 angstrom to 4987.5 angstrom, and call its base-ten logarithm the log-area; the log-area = 0.98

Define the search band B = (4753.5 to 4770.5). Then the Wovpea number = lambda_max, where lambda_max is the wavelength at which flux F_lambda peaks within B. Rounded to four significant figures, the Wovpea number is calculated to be 4766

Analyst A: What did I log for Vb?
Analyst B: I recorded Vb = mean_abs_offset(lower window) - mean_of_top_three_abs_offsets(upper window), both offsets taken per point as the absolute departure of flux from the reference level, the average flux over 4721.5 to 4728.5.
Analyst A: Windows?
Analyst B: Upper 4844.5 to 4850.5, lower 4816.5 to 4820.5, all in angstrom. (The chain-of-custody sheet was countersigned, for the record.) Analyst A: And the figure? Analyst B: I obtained 0.0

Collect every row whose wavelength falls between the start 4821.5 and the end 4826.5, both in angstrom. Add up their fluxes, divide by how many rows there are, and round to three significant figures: 1.70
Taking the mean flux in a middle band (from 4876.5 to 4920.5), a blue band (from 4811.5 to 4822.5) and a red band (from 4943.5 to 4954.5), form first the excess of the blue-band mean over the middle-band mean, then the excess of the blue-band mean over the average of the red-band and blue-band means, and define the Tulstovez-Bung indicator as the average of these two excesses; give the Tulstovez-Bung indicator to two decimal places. 0.05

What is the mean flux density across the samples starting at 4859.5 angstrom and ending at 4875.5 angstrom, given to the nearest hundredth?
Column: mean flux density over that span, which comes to 1.96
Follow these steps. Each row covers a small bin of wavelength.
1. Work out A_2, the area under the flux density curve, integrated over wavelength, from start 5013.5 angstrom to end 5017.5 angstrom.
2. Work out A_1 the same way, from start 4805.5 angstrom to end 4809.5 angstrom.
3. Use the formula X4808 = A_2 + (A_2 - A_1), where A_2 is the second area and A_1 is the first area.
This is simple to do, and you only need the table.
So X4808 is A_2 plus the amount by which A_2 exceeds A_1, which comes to 6.89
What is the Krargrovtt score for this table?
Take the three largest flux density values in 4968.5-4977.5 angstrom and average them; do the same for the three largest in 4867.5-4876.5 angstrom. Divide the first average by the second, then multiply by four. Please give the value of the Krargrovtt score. 3.70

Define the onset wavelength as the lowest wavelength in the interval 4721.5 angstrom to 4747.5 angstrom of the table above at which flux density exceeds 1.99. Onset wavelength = 4722 angstrom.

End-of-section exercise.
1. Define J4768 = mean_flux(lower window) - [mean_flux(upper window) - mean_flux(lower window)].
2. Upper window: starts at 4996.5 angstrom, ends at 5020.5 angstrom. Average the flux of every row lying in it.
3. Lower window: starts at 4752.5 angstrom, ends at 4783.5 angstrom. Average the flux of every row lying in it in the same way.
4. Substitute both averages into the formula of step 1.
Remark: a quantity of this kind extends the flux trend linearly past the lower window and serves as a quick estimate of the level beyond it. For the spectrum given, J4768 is 2.08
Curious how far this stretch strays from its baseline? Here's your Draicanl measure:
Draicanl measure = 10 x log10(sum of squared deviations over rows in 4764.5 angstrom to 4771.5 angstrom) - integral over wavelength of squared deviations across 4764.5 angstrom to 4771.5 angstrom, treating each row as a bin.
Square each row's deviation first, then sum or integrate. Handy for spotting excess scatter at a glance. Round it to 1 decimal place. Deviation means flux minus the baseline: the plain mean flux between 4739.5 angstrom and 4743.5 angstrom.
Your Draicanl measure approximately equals -4.7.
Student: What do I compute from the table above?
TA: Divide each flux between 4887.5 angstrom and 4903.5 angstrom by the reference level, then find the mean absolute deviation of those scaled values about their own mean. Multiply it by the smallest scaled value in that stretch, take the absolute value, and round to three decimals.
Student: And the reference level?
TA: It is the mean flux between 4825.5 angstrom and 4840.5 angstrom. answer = 0.132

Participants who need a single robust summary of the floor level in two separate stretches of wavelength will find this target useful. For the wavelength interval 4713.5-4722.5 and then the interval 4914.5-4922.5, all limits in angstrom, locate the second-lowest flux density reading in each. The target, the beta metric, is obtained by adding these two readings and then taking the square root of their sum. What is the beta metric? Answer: 1.83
